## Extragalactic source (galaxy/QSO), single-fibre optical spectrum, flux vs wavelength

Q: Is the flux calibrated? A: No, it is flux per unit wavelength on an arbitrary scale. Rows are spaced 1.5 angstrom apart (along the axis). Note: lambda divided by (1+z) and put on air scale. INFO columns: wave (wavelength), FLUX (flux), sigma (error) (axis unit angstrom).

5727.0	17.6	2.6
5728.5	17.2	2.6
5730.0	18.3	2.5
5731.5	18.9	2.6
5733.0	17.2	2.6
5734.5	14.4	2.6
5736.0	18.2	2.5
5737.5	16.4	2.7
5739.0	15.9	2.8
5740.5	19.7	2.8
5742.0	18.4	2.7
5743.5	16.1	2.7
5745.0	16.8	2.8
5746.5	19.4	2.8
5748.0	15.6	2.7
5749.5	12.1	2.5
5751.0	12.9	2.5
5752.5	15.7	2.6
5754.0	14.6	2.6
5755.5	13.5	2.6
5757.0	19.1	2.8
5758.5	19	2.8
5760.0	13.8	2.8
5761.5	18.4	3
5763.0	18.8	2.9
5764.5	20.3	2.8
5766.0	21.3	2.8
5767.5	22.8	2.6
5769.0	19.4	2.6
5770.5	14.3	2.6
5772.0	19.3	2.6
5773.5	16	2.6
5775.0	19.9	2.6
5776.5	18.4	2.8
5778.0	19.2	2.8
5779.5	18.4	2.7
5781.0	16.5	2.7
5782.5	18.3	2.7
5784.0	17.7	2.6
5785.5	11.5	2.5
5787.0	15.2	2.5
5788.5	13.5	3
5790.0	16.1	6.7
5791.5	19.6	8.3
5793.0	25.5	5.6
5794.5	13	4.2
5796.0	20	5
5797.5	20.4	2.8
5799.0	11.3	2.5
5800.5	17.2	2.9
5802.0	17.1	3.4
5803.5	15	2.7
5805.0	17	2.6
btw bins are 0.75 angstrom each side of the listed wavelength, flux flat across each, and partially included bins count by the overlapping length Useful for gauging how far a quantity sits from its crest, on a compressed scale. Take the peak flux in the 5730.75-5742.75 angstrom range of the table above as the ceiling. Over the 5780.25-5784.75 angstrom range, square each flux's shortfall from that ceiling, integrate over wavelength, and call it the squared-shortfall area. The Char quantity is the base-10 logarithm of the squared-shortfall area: 1.4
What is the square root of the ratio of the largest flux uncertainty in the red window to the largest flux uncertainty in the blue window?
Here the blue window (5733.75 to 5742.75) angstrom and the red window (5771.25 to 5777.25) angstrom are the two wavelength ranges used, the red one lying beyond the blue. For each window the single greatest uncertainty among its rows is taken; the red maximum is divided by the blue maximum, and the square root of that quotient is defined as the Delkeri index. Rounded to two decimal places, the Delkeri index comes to 1.00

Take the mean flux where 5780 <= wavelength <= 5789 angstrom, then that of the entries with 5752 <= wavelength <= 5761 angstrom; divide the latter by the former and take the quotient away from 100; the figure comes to 98.97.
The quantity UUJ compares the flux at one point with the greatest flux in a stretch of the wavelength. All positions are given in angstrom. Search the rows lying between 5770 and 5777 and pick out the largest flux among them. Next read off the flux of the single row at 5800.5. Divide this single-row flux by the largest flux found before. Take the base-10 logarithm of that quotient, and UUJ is -0.06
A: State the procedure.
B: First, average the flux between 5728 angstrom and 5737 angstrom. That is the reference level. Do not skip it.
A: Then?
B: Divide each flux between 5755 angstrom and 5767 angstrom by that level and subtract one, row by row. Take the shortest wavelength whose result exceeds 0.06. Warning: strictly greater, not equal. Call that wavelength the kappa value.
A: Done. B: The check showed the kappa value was 5757.0 angstrom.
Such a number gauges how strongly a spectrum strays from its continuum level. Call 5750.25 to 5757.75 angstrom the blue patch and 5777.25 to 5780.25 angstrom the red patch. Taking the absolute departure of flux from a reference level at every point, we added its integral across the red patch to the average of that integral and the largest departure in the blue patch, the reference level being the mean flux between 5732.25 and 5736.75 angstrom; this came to 12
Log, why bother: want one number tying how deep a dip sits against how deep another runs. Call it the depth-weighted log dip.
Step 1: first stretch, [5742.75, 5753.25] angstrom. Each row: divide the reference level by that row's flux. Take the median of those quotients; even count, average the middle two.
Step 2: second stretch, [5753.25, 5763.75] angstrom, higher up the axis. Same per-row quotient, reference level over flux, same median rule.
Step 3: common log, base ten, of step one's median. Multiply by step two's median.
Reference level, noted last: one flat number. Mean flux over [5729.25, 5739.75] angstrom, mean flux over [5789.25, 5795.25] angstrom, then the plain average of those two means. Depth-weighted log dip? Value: 0.05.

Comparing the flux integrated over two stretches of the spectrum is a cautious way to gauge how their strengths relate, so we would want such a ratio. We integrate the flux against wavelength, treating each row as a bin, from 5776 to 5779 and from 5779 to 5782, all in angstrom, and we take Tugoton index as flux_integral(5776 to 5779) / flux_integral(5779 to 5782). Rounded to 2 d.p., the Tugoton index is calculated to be 1.08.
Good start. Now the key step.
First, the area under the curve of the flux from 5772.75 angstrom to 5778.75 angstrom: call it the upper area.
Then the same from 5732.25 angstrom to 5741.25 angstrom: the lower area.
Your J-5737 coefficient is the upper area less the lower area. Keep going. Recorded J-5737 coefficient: -42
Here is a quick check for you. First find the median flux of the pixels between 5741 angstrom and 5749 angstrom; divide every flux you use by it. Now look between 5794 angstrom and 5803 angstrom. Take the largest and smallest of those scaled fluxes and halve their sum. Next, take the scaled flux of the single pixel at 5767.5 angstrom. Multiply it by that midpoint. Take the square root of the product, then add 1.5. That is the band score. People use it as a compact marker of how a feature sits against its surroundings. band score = 2.63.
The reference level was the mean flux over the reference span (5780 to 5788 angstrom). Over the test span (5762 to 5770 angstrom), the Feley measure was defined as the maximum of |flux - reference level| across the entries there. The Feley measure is 7.0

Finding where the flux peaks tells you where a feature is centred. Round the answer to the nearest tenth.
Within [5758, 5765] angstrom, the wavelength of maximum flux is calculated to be 5764.5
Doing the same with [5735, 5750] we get 5740.5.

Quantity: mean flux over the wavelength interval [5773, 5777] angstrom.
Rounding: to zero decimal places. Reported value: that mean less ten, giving 8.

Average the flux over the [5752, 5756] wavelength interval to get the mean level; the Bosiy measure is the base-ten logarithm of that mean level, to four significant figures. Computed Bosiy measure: 1.164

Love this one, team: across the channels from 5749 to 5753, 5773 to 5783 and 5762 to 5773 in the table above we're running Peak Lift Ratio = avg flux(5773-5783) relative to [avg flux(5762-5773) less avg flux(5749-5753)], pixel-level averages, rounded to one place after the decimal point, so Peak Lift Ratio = 3.1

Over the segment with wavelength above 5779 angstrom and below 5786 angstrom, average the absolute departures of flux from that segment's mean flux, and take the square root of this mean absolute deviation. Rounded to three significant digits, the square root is 1.41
